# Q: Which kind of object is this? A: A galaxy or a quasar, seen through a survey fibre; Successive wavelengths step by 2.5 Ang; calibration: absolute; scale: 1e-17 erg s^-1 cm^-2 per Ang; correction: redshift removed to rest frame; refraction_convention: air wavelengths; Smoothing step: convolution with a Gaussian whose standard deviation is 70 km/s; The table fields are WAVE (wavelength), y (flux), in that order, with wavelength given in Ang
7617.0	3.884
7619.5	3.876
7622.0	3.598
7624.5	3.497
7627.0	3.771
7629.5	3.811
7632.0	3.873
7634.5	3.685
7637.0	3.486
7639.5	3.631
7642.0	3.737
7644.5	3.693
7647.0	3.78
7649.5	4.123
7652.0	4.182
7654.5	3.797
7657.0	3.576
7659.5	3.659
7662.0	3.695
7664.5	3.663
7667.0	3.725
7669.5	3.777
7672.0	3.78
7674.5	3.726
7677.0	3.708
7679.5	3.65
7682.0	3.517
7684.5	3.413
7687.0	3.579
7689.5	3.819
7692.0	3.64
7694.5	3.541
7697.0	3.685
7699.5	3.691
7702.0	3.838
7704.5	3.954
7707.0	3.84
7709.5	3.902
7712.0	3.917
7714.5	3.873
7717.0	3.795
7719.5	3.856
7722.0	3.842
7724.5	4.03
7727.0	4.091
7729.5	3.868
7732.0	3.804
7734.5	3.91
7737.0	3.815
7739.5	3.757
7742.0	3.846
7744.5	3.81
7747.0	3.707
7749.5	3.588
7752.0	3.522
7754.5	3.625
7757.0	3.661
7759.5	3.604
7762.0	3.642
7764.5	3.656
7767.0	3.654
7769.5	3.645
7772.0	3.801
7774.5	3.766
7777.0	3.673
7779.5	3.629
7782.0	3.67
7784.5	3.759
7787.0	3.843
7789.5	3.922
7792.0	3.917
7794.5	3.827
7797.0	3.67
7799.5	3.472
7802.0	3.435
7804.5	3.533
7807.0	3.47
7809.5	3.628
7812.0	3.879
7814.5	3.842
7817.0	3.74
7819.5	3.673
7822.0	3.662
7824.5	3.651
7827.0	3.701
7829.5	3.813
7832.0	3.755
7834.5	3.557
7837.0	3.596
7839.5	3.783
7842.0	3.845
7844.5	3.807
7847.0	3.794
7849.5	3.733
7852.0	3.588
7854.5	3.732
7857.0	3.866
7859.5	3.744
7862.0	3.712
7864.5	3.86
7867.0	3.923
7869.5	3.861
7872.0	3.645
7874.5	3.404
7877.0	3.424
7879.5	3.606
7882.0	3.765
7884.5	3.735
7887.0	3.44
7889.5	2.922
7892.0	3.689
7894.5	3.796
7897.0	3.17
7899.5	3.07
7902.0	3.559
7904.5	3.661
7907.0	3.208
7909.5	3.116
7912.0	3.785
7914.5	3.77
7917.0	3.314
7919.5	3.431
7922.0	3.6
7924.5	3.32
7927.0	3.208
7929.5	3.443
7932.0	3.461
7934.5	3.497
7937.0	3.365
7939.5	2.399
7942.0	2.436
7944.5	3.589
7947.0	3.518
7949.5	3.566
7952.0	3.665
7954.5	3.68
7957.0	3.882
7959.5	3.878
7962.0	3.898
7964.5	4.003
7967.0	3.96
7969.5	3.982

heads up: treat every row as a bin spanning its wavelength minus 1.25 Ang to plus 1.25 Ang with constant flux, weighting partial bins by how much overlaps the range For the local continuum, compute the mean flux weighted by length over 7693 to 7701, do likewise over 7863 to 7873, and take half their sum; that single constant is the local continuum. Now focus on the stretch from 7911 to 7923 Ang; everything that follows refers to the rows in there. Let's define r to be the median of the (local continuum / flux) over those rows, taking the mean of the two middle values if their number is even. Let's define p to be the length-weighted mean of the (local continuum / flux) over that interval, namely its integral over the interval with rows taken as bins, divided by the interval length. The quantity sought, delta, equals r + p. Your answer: 2.08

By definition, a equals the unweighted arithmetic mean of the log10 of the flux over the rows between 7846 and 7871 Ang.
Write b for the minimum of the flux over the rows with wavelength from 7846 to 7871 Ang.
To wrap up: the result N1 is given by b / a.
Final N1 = 6.21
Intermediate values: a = 0.578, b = 3.588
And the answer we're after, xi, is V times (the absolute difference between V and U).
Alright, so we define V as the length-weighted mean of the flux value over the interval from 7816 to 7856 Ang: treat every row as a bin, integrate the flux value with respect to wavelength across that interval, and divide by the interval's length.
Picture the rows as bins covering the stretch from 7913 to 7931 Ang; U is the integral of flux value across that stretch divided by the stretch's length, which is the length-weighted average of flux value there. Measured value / 1.0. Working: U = 3.45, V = 3.72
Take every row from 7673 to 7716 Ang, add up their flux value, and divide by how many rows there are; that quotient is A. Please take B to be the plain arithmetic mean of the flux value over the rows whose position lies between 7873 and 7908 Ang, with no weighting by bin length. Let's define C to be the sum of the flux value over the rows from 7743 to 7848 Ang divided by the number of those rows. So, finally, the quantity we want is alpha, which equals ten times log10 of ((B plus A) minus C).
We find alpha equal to 5.43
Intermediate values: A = 3.72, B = 3.46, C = 3.70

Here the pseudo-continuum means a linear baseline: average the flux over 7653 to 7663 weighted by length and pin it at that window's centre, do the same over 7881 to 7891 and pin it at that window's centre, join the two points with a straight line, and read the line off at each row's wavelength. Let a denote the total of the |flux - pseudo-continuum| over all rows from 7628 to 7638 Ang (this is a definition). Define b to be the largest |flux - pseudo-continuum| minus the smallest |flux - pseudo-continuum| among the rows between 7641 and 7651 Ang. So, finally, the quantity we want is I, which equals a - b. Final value 0.1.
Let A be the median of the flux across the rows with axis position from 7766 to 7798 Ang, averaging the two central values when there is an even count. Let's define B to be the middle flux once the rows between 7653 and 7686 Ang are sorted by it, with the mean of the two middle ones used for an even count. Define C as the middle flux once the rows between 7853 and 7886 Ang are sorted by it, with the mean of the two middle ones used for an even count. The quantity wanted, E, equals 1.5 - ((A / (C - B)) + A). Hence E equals -96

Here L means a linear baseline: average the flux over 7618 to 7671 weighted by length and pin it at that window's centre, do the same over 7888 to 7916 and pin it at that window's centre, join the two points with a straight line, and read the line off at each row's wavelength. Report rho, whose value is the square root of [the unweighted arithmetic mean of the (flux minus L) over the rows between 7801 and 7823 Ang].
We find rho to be 0.333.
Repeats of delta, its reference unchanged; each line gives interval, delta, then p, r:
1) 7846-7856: 2.01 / 1.006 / 1.00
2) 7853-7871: 1.95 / 0.981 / 0.97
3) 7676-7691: 2.07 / 1.035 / 1.03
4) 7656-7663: 2.05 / 1.025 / 1.02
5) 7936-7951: 2.31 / 1.223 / 1.09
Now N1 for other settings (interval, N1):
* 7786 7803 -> 6.02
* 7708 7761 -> 6.08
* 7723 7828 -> 6.02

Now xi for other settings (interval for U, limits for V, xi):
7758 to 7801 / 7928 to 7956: 1.3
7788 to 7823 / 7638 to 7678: 0.3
